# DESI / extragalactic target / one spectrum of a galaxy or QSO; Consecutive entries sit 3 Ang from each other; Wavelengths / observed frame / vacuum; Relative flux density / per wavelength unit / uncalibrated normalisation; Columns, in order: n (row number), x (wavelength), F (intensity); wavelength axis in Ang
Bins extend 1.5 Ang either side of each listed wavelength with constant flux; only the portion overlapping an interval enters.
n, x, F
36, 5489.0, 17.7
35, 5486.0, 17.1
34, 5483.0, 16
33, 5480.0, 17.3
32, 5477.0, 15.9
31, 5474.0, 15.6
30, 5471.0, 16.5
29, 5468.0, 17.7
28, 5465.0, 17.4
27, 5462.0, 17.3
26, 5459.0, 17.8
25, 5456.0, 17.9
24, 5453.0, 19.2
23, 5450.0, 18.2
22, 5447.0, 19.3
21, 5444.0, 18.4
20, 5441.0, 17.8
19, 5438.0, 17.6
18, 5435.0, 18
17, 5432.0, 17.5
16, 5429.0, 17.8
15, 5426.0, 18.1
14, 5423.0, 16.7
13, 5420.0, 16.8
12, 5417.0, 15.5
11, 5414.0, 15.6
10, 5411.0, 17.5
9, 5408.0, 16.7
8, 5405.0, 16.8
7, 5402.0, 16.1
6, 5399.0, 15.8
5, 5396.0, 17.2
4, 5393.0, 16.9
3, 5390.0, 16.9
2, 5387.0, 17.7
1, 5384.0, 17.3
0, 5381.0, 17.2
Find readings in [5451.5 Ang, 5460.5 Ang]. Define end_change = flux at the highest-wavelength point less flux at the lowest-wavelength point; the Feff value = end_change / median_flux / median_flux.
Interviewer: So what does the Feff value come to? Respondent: -0.0044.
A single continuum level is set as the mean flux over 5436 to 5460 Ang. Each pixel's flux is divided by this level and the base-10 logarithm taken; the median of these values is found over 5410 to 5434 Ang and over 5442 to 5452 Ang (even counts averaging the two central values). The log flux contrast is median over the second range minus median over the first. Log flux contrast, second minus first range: 0.03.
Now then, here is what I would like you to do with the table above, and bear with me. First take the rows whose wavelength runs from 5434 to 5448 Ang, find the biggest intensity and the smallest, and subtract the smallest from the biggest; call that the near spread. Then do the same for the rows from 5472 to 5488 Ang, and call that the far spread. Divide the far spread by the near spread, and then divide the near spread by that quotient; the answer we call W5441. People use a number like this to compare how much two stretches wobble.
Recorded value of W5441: 1.7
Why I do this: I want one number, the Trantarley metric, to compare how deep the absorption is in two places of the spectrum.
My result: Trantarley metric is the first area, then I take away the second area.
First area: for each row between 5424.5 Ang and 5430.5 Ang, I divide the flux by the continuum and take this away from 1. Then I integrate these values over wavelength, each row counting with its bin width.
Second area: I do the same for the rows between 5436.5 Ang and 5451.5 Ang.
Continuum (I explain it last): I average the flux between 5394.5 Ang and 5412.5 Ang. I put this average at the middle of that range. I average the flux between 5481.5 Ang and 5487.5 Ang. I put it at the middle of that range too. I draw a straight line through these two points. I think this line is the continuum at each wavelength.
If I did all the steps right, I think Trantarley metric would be 1.0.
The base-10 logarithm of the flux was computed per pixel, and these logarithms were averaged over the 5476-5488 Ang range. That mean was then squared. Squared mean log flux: 1.49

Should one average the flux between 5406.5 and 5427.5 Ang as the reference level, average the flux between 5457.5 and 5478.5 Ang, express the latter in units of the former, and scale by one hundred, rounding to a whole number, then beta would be 101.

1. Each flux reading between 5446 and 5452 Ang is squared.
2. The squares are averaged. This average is 352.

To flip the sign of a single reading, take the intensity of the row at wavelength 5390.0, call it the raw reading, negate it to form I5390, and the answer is -16.9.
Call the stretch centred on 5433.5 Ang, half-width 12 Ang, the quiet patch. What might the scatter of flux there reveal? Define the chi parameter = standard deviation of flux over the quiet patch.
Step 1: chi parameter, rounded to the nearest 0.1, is 0.5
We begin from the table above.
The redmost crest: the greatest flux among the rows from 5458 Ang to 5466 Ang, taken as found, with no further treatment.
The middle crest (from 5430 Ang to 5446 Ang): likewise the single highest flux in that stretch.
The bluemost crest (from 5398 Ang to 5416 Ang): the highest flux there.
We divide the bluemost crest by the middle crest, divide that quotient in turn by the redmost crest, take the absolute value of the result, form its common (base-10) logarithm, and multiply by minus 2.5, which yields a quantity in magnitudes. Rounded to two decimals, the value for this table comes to 3.18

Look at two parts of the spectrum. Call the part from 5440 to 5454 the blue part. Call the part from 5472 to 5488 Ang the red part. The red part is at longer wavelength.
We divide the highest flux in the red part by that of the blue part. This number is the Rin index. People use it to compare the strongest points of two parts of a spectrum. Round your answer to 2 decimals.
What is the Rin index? 0.90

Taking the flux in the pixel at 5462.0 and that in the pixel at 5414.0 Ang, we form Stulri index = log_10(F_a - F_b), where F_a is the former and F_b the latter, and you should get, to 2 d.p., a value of 0.23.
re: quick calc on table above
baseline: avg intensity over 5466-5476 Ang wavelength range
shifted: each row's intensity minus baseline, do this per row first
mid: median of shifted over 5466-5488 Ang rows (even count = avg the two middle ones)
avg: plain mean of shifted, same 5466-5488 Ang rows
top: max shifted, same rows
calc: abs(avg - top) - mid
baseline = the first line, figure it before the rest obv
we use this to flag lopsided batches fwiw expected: 1.2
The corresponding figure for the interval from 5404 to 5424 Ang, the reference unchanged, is 0.9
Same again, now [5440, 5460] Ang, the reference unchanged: -0.7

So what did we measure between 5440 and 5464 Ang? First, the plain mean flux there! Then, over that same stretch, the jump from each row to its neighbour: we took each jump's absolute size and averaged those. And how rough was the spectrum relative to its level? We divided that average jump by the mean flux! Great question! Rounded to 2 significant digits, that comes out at 0.043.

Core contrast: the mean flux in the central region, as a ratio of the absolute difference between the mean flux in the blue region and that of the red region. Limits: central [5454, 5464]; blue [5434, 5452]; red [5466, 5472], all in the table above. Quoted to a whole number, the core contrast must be 16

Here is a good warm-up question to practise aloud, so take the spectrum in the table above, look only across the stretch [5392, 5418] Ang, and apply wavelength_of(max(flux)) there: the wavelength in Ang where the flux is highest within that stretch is 5411.0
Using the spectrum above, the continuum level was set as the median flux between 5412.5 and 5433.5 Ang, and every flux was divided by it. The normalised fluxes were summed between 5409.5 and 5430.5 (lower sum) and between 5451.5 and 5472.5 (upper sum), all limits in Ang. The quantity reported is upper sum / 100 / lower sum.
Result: 0.0105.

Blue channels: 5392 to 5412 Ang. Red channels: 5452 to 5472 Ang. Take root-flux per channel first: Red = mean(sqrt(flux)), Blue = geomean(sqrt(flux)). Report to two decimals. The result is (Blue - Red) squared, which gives 0.01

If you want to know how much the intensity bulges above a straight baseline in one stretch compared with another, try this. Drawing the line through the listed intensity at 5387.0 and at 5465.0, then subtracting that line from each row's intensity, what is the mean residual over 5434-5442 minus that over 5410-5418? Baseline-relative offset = 1.7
